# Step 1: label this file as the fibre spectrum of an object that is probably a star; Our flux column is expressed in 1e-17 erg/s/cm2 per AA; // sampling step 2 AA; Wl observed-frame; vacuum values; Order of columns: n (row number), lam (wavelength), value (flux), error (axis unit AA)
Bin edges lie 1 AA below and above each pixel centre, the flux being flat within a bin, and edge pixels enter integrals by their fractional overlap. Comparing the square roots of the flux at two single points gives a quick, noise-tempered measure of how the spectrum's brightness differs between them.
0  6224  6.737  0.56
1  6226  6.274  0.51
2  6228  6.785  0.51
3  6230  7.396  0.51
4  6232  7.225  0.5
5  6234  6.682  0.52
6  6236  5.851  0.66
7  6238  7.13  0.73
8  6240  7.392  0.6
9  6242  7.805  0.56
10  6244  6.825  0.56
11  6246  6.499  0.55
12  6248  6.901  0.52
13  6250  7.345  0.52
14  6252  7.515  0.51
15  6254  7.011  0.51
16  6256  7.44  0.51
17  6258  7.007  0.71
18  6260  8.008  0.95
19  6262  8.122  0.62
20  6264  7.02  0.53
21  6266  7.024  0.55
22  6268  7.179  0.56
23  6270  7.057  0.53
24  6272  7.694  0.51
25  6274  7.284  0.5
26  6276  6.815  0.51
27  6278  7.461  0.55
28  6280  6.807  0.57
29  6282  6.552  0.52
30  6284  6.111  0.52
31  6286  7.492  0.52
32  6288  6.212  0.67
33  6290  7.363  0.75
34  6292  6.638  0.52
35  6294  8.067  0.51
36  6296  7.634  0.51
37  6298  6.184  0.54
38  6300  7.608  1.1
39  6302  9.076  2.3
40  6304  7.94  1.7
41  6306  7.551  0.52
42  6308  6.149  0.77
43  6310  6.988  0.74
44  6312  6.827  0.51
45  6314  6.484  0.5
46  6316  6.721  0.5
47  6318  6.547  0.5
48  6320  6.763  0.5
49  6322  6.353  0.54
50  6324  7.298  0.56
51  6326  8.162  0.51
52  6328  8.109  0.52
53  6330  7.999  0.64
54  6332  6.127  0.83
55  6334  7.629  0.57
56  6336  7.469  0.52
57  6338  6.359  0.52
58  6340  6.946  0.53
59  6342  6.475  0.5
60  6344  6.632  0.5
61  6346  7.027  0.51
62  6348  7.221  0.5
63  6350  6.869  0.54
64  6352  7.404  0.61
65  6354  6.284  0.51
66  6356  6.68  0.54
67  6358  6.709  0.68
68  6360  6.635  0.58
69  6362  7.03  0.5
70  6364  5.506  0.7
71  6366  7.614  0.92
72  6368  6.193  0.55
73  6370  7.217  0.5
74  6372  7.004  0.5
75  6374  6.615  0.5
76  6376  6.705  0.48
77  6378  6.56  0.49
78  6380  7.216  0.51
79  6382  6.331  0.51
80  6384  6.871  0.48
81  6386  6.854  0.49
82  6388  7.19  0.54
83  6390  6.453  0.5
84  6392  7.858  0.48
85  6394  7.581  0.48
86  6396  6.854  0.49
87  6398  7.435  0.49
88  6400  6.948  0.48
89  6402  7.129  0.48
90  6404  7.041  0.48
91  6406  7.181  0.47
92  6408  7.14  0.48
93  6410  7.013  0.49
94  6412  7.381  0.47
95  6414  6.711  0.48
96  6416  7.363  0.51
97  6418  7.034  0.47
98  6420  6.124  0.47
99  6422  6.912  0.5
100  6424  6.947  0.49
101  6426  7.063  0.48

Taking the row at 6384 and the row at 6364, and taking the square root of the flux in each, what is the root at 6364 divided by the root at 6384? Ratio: 0.90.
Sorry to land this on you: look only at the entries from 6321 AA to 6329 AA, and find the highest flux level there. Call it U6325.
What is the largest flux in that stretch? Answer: 8.162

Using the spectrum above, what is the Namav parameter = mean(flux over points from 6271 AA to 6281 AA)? 7.21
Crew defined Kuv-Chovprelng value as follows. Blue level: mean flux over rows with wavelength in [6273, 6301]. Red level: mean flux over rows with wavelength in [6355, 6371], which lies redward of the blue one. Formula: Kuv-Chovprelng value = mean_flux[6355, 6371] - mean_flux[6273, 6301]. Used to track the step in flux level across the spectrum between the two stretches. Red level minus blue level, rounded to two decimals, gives -0.32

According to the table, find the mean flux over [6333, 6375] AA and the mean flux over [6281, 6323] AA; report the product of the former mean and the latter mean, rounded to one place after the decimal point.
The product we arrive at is 47.9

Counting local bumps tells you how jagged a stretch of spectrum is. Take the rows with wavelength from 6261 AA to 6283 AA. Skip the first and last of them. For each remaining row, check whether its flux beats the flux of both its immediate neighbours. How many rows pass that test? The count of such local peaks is 3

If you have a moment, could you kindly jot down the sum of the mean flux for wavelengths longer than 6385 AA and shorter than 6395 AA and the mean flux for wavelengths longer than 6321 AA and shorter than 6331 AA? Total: 14.77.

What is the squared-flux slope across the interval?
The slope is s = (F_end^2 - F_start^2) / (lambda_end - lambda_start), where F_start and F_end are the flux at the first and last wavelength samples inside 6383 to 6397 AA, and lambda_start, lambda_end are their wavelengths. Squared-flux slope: 0.0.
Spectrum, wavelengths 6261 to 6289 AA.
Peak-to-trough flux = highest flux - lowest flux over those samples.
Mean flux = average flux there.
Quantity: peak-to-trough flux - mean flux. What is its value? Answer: -5.05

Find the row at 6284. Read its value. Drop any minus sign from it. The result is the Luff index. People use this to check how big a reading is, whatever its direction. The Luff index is 6.1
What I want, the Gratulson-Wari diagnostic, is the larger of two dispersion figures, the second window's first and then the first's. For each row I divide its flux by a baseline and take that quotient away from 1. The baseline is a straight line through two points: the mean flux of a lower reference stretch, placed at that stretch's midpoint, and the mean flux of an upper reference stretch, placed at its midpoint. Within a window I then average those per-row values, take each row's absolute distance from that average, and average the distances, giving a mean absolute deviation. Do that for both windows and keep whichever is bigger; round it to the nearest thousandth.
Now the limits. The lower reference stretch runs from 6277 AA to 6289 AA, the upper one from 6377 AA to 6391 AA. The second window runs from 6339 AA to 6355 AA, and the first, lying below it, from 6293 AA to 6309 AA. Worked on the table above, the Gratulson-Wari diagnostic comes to 0.100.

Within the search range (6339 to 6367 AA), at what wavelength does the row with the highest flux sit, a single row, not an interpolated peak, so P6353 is 6366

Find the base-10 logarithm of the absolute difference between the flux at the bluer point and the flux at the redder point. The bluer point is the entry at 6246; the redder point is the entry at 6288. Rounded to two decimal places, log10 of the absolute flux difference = -0.54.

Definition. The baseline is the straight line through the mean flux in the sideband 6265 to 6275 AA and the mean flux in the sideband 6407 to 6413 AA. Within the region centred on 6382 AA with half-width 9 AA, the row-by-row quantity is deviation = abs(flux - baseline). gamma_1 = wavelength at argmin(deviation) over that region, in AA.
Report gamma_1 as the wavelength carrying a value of 6388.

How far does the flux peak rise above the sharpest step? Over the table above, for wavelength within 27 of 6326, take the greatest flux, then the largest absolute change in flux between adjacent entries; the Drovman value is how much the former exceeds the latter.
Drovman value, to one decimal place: 7.2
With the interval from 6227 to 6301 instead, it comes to 6.7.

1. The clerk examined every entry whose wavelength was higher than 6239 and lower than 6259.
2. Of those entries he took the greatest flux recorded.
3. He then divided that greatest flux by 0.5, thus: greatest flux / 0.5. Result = 15.6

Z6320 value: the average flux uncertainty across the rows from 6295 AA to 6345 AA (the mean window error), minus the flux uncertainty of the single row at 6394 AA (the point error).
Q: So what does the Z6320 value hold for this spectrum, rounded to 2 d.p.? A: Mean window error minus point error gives 0.22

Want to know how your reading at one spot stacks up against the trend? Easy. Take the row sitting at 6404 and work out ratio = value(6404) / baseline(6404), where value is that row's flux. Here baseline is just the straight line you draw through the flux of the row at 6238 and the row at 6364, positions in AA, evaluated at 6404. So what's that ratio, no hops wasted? 1.41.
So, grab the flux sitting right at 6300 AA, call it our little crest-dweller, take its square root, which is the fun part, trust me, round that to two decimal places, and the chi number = 2.76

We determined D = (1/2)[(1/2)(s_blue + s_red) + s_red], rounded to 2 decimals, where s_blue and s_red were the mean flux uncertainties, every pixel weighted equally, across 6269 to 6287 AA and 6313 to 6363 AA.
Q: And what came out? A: 0.54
